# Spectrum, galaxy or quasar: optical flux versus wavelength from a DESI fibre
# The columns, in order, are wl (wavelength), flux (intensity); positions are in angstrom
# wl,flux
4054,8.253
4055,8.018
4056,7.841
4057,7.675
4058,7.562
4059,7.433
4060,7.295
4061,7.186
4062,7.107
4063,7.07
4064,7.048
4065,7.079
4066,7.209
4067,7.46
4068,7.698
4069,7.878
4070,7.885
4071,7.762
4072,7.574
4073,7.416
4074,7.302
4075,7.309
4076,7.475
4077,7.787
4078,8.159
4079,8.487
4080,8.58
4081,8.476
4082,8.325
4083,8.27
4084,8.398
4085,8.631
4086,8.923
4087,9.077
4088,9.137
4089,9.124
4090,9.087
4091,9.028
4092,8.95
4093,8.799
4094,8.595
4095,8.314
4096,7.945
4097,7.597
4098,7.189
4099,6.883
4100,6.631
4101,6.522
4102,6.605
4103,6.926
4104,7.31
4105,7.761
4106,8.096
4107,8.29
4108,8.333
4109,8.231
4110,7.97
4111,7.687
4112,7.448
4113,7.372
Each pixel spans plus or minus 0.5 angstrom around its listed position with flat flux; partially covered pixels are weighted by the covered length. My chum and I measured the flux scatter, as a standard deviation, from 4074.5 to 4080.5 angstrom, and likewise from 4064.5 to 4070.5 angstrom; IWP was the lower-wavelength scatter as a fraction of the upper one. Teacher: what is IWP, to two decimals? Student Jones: 0.65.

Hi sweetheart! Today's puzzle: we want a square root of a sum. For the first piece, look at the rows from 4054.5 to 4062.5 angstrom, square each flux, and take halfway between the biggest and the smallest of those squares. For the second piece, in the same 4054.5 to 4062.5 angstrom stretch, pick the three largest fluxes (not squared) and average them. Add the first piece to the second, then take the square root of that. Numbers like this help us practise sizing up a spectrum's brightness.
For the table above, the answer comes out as 8.08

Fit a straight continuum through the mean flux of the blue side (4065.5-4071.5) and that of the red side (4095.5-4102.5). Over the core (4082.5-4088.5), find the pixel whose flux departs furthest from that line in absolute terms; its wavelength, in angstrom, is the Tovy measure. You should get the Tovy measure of 4088 angstrom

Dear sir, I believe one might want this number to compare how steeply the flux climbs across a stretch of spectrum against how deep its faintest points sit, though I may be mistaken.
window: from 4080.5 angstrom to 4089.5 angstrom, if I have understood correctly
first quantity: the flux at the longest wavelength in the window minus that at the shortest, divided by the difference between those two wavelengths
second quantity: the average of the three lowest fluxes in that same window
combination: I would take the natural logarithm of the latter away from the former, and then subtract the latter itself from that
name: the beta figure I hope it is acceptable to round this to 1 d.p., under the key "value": -10.4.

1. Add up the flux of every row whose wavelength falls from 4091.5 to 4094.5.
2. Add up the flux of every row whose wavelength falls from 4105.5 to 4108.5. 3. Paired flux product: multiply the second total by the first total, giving 651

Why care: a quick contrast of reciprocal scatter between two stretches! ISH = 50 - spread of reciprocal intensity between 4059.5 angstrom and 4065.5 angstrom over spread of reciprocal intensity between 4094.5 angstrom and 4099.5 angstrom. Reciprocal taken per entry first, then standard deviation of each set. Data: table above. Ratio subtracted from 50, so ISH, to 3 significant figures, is 49.8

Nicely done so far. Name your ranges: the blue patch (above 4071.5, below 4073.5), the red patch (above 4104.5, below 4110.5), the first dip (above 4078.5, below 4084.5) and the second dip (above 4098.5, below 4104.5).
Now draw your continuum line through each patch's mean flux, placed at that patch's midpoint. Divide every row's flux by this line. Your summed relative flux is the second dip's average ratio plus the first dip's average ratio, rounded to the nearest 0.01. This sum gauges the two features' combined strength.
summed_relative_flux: 1.95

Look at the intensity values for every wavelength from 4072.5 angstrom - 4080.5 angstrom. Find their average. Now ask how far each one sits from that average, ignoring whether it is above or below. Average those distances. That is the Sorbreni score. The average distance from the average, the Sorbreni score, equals 0.45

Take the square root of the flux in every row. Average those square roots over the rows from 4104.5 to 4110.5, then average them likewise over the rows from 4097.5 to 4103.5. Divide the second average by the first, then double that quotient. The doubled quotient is 1.83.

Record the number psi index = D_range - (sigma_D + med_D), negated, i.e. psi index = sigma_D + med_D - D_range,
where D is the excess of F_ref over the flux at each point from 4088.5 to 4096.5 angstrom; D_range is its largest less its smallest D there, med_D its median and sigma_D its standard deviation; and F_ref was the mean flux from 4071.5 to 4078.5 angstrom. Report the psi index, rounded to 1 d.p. -2.1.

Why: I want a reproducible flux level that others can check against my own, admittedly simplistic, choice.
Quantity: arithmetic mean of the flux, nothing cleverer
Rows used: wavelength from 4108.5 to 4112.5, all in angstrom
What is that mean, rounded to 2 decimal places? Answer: 7.83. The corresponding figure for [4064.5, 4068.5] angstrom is 7.36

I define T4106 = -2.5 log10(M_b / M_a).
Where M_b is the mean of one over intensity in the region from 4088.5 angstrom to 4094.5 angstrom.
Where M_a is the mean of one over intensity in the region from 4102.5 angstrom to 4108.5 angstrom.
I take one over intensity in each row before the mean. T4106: 0.15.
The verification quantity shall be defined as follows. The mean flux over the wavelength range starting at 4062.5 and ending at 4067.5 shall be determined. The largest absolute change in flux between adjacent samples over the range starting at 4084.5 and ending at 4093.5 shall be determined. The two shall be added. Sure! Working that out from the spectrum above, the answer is 7.5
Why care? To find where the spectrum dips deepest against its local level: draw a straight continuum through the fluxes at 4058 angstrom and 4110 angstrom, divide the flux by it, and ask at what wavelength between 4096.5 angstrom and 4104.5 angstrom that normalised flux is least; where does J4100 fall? 4101 angstrom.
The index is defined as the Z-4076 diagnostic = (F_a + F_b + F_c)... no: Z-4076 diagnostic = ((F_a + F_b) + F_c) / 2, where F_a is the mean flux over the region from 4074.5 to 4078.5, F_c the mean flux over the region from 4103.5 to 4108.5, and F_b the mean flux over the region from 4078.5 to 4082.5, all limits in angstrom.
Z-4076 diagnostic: 12.1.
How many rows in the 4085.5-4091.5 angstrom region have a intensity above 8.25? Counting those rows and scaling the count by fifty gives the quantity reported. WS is 300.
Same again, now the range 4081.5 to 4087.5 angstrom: 300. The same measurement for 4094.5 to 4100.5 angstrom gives 50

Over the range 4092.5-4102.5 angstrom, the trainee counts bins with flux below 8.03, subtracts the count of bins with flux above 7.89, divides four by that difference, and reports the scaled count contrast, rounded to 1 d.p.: 1.3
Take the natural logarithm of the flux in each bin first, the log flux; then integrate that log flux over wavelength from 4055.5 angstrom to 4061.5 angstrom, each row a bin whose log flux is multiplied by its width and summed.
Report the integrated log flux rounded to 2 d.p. 12.09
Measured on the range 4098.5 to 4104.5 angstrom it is 11.51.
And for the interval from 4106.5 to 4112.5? 12.47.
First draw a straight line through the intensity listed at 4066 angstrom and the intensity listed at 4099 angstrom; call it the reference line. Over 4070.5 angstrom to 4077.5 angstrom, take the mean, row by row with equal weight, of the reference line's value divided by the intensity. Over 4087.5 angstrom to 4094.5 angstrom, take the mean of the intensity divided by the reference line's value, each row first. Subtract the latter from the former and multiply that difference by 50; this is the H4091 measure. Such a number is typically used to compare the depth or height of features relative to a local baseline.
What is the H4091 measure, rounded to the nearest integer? -17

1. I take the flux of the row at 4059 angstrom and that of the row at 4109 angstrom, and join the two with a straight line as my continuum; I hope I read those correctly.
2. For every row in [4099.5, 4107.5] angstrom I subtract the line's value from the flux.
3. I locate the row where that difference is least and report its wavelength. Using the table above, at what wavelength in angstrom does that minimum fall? 4101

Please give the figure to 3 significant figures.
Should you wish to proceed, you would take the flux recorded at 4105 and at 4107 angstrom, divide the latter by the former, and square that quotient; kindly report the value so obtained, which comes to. 1.14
